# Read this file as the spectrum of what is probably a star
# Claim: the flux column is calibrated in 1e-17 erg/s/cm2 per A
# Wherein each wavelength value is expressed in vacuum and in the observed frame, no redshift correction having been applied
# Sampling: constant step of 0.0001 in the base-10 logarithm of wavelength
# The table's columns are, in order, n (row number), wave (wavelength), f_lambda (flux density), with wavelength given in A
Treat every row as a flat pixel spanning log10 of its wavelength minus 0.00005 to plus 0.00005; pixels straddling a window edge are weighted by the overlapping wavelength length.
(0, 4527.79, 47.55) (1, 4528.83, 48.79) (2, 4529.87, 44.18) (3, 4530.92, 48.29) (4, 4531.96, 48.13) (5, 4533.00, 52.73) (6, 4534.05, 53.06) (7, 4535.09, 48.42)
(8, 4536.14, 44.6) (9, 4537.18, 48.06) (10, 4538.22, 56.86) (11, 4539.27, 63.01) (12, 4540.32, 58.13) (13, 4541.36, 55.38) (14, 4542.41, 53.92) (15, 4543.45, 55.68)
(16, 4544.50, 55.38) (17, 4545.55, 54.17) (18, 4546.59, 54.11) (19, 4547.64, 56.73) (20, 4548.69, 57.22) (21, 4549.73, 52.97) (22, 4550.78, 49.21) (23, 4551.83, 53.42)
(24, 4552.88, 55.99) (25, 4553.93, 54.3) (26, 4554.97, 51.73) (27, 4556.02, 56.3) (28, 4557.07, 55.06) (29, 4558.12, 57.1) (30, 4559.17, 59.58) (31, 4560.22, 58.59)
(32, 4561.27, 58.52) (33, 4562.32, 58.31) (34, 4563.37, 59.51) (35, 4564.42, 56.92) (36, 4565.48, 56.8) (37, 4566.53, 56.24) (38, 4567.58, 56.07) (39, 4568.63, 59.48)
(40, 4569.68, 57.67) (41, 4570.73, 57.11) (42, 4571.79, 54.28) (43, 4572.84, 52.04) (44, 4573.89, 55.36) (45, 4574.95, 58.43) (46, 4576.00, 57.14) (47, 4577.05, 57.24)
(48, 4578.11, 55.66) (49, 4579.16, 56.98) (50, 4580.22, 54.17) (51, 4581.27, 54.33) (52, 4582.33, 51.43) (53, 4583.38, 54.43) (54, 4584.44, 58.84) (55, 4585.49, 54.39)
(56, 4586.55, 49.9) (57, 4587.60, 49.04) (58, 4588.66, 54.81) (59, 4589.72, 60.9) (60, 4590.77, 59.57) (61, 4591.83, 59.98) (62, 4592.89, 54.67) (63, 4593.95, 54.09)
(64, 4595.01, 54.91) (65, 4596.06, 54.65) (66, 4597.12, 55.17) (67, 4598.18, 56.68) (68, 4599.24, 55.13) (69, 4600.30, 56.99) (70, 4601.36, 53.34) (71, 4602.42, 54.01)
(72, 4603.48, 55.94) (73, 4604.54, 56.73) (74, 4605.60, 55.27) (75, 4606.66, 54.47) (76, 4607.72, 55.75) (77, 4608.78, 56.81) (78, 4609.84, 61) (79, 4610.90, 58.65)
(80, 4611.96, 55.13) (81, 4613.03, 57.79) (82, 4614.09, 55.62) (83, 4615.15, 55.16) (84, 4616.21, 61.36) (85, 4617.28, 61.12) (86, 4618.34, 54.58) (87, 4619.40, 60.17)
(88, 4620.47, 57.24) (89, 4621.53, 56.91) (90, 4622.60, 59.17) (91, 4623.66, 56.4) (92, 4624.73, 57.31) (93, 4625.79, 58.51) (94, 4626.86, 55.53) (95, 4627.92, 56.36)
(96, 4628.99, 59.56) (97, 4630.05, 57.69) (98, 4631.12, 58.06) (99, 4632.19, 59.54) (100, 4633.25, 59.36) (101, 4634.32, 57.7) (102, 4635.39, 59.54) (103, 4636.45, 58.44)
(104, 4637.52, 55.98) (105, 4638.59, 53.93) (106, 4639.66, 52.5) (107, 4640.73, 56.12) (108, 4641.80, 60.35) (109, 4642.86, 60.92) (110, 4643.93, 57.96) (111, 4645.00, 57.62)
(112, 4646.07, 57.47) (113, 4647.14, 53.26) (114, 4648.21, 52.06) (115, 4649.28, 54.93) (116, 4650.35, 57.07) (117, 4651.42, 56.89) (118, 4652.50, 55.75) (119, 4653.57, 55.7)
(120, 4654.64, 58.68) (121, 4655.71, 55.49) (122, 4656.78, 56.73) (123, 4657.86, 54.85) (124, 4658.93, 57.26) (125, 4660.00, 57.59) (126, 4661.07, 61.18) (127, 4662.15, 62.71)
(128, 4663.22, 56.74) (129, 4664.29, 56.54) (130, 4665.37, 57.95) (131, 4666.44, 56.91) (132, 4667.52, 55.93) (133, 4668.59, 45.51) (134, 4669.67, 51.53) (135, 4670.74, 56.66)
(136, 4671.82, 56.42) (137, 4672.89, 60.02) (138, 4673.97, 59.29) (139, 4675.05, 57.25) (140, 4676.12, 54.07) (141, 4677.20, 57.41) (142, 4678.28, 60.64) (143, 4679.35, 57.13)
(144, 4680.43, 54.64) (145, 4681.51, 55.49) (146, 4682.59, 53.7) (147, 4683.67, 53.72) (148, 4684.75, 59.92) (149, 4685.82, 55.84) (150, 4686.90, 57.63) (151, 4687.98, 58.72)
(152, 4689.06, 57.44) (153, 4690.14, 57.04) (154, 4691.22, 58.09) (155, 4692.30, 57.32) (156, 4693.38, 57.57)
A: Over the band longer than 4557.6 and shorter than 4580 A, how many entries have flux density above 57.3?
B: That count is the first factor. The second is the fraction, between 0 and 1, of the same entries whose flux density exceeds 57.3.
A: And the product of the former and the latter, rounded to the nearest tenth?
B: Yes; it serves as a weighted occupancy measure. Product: 3.0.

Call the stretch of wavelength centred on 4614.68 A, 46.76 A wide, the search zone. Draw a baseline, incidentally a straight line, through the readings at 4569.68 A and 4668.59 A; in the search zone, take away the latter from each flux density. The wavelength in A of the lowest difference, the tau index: 4593.95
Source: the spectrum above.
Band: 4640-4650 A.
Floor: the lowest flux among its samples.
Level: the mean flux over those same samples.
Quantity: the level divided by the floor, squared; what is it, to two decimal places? 1.19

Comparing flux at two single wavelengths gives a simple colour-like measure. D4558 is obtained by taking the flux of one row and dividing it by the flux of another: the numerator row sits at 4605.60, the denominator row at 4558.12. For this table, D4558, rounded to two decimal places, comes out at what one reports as 0.97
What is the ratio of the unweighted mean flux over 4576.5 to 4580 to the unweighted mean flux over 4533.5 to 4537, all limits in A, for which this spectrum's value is 1.16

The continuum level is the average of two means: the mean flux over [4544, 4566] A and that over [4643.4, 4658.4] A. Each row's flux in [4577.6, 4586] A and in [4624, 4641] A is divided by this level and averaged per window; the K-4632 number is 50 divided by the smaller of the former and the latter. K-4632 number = 50.8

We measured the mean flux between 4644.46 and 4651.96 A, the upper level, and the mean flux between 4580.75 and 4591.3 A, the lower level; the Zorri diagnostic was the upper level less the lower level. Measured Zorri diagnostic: 1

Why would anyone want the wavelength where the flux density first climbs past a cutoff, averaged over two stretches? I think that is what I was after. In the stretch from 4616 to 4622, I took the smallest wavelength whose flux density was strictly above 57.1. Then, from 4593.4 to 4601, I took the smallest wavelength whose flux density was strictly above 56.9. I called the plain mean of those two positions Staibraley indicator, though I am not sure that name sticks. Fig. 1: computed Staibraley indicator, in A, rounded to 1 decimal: 4608.3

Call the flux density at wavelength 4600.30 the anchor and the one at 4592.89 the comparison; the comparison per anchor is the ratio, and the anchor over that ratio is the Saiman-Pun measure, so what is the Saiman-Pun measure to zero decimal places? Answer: 59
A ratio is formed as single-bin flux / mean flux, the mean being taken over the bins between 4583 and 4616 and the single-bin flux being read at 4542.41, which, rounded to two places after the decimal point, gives 0.97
